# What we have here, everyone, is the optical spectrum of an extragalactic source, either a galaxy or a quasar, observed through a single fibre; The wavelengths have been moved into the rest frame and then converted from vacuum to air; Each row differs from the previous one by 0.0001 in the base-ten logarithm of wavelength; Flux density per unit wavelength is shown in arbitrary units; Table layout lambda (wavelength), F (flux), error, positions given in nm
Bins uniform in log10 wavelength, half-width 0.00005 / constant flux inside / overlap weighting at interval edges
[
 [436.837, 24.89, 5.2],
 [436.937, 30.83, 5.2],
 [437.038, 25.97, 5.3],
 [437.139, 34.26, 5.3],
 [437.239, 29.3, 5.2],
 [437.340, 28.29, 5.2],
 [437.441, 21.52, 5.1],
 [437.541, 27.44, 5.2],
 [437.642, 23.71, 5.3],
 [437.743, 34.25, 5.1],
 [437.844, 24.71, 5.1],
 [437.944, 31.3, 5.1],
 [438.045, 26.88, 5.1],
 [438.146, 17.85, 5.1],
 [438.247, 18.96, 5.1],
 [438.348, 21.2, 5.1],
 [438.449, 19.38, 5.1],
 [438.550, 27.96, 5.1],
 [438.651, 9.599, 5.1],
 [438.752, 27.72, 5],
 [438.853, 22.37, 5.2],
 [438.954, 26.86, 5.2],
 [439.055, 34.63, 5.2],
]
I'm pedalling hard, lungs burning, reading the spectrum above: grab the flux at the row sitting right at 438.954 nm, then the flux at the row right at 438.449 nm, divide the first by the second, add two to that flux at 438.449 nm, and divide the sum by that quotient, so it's 15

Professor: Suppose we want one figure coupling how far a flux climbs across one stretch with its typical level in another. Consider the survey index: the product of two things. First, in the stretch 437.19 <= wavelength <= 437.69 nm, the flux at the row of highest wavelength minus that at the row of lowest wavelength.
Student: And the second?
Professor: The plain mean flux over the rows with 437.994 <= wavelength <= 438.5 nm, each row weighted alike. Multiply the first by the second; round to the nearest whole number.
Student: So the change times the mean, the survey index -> -117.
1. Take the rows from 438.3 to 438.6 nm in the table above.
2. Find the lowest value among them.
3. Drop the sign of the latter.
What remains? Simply 19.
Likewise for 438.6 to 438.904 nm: 10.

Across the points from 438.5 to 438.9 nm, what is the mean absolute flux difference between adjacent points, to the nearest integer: 14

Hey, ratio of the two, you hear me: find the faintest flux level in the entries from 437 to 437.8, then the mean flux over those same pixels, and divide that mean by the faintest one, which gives 1.31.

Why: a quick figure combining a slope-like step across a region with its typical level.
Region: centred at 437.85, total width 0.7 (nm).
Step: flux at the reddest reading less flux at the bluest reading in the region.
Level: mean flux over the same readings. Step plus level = 17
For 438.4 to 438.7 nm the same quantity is 9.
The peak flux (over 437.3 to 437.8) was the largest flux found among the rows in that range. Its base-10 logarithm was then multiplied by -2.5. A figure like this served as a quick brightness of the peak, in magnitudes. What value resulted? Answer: -3.84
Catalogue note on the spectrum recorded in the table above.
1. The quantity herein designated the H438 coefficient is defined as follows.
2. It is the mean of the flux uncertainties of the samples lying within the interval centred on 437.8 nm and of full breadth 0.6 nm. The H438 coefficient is 5.15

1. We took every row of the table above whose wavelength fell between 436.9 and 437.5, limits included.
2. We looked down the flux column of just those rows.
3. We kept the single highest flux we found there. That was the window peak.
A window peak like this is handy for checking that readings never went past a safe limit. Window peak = 34.26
